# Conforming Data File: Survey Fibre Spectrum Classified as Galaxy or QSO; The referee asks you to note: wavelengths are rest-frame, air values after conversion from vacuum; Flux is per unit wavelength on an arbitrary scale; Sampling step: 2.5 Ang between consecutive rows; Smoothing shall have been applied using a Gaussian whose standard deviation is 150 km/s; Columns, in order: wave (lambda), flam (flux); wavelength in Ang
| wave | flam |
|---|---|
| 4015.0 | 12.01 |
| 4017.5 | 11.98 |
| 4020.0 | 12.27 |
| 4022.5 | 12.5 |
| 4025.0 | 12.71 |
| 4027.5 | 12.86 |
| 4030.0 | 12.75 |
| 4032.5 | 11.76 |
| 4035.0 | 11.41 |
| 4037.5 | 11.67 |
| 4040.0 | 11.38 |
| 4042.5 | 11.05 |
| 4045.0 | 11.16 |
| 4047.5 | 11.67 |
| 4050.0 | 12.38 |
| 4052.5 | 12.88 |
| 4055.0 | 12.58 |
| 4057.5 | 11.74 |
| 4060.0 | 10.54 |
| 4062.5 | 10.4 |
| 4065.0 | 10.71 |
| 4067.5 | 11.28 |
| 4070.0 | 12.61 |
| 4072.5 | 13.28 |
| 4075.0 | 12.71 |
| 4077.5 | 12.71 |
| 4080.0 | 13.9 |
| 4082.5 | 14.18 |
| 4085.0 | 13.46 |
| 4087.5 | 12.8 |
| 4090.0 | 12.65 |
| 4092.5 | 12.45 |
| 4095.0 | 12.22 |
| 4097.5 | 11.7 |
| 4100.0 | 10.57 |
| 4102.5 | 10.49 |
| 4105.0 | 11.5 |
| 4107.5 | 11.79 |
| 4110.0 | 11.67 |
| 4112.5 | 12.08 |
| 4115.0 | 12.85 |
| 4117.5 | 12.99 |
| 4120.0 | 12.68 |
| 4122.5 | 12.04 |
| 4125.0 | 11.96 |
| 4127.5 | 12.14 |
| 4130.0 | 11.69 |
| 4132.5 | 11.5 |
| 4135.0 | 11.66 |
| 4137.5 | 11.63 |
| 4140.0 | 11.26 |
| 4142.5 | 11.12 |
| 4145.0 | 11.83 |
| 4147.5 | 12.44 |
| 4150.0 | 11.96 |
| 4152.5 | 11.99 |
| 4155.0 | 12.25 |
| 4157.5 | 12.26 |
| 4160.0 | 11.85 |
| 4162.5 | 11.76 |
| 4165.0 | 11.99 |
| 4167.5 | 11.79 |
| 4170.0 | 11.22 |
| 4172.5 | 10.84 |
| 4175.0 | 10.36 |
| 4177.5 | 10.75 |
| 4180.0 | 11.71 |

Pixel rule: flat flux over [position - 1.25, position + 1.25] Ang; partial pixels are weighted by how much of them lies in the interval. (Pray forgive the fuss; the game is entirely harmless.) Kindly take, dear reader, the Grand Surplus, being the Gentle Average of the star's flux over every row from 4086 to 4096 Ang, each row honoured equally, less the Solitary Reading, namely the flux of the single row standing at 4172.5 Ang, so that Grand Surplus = 1.7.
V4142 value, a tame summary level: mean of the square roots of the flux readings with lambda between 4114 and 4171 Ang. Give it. 3.46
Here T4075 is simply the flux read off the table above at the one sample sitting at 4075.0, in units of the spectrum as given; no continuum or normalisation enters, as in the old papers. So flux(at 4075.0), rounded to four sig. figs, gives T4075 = 12.71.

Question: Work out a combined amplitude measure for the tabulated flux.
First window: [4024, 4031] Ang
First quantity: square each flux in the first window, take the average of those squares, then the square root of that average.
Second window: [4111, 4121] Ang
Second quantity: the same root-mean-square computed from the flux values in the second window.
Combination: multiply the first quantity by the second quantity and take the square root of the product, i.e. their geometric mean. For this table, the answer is 12.7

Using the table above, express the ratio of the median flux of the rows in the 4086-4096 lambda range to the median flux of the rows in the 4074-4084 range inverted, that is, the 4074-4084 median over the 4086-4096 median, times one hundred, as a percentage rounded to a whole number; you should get 106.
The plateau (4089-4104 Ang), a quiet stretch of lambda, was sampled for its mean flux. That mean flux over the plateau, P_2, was 11.7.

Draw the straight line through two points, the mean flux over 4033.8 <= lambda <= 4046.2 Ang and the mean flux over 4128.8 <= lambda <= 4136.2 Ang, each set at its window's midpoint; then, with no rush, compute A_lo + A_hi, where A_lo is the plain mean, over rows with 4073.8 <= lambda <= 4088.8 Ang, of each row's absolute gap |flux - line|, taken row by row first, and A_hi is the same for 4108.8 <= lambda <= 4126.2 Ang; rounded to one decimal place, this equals 2.6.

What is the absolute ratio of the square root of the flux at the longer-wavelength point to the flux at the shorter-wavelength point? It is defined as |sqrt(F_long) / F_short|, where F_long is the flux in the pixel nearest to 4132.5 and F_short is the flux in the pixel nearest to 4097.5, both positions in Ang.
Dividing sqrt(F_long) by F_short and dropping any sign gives 0.29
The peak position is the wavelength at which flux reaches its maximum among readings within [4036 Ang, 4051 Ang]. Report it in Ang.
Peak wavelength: 4050.0 Ang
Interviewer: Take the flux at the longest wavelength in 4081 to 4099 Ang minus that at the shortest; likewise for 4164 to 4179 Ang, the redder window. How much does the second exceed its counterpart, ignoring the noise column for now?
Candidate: 1.2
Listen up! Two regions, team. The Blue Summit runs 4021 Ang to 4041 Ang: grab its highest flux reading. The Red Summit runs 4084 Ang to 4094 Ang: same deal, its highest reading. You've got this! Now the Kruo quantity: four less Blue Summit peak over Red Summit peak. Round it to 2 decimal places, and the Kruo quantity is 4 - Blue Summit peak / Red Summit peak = 3.04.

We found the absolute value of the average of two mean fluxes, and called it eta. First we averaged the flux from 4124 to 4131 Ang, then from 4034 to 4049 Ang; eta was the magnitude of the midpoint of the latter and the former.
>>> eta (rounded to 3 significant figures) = 11.7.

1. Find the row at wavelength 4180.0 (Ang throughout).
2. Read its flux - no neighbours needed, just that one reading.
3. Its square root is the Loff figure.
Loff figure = 3.42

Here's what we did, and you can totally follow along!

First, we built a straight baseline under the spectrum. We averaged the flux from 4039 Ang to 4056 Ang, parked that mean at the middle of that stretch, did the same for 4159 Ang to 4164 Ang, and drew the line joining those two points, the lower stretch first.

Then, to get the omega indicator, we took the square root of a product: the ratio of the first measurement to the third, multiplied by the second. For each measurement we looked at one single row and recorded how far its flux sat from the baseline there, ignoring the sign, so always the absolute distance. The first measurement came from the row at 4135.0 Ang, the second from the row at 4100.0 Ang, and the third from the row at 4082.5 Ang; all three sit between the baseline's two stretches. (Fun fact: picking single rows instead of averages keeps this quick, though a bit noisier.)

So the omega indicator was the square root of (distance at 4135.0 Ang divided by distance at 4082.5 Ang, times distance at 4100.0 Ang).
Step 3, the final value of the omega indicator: 0.30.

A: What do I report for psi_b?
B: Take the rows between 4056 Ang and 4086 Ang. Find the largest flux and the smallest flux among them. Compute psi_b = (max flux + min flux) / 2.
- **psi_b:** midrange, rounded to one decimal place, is 12.3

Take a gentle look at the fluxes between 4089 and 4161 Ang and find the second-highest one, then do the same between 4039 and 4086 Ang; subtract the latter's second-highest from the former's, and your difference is -1.05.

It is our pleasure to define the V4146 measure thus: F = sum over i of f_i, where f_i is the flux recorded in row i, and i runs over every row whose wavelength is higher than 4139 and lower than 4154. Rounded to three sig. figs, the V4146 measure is 70.6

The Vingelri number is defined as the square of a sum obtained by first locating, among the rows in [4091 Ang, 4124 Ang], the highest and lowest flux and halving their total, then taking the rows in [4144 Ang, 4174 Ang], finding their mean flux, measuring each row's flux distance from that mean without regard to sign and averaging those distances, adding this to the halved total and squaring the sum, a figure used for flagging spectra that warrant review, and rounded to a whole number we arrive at 145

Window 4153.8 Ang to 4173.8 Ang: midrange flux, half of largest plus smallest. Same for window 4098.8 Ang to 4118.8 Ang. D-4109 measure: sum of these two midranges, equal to 23.3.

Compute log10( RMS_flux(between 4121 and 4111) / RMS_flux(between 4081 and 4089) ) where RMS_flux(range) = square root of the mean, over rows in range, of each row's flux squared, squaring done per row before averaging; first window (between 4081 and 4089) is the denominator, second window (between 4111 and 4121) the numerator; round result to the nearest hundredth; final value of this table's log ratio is -0.03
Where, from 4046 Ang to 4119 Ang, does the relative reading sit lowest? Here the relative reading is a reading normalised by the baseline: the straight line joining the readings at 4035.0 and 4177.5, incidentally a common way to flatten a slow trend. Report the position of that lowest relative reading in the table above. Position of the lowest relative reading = 4062.5 Ang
